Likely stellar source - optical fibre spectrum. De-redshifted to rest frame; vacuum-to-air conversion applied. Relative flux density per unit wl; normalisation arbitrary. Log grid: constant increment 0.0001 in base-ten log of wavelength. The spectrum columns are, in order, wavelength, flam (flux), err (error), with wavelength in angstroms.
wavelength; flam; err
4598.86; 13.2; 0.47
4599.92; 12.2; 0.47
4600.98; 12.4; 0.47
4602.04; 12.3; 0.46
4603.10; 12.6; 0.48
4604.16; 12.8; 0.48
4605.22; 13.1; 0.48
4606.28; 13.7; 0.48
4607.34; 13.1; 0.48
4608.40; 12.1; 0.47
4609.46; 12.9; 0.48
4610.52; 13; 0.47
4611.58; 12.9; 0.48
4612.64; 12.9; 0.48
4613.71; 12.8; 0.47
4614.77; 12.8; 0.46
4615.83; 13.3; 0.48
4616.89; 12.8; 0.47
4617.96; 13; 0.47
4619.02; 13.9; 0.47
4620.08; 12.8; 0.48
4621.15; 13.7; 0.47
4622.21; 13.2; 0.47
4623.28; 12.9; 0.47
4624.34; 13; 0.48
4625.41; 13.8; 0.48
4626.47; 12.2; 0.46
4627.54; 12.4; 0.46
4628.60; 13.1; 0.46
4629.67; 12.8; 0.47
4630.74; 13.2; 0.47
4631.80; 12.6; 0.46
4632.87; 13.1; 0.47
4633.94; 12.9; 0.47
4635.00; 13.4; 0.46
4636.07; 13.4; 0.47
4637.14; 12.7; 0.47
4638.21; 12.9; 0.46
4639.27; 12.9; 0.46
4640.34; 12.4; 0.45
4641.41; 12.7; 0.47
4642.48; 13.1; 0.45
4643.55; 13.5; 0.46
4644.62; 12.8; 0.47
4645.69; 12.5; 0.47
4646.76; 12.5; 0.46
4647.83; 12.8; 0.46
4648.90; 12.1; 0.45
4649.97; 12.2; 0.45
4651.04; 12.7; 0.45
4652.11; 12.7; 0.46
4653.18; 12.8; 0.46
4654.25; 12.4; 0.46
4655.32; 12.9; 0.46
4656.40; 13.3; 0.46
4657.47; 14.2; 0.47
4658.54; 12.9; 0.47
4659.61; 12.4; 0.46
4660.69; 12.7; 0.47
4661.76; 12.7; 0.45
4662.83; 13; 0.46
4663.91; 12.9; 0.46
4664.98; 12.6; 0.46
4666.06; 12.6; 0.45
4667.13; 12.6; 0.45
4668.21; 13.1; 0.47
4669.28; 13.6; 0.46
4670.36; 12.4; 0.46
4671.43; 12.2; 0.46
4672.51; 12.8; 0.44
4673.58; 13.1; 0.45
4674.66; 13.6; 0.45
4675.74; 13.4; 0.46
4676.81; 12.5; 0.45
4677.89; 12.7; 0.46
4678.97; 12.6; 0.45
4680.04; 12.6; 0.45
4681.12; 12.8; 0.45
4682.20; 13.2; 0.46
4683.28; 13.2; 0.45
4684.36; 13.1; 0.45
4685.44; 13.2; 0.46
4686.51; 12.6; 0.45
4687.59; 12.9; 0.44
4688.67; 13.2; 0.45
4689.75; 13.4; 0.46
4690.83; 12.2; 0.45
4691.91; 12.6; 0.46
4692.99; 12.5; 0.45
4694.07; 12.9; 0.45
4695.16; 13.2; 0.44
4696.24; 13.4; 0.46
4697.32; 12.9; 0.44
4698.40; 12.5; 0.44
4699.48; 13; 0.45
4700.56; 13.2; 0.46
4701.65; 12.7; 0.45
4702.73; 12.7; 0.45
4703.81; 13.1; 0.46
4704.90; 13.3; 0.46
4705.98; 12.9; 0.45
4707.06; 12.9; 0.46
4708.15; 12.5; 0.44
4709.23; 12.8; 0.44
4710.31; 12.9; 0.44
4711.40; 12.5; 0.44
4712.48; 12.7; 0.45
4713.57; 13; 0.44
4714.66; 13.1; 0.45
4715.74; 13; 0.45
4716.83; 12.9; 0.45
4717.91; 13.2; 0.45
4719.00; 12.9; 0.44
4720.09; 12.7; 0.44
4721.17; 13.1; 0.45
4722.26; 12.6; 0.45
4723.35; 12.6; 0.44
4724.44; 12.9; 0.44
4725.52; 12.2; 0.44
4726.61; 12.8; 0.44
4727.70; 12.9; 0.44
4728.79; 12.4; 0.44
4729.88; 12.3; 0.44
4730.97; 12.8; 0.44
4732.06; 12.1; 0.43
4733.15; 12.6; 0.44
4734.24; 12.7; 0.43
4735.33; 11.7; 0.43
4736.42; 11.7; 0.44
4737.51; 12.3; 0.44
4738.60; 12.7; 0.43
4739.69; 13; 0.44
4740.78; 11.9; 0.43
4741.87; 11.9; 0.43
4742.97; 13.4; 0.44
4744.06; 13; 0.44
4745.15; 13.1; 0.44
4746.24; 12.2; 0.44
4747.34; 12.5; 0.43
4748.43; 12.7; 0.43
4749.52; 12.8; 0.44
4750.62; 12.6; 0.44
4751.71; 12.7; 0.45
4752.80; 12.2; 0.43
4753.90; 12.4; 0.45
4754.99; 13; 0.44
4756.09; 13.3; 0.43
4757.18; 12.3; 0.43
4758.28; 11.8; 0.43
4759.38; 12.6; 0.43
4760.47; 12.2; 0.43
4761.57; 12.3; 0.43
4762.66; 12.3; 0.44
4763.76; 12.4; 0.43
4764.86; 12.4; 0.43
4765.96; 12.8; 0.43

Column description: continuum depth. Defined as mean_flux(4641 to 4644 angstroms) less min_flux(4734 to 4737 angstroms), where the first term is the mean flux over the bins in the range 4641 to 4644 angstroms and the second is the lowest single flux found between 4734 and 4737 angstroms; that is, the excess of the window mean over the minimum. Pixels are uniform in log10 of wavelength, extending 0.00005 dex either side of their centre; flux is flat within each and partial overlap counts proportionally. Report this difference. 1.4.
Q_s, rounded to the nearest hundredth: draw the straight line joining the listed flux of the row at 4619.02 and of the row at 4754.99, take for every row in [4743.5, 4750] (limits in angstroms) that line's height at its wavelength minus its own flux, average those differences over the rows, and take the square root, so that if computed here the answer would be 0.58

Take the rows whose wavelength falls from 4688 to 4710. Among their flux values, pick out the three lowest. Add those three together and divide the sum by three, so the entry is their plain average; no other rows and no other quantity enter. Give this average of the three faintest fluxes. 12.4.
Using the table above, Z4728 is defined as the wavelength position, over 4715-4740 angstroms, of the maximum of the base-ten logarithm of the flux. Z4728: 4717.91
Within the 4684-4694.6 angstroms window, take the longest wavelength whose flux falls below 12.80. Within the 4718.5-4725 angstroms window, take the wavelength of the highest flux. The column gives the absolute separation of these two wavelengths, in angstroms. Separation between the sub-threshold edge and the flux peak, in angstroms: 28.2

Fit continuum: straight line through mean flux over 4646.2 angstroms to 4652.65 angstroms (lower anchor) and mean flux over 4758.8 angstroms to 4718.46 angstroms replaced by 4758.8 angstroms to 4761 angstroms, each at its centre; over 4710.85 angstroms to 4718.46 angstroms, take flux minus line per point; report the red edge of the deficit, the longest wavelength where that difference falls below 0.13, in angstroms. 4711.40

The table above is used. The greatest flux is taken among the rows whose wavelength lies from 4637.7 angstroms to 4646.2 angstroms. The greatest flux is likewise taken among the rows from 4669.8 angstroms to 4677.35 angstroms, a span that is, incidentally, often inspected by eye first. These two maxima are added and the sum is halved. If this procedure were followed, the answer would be 13.55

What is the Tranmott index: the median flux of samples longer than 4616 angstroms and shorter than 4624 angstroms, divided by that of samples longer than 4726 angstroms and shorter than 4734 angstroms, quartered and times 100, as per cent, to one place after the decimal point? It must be 25.8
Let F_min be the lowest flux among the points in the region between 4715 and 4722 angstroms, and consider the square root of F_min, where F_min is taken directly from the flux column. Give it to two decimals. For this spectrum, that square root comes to 3.56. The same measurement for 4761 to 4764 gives 3.51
